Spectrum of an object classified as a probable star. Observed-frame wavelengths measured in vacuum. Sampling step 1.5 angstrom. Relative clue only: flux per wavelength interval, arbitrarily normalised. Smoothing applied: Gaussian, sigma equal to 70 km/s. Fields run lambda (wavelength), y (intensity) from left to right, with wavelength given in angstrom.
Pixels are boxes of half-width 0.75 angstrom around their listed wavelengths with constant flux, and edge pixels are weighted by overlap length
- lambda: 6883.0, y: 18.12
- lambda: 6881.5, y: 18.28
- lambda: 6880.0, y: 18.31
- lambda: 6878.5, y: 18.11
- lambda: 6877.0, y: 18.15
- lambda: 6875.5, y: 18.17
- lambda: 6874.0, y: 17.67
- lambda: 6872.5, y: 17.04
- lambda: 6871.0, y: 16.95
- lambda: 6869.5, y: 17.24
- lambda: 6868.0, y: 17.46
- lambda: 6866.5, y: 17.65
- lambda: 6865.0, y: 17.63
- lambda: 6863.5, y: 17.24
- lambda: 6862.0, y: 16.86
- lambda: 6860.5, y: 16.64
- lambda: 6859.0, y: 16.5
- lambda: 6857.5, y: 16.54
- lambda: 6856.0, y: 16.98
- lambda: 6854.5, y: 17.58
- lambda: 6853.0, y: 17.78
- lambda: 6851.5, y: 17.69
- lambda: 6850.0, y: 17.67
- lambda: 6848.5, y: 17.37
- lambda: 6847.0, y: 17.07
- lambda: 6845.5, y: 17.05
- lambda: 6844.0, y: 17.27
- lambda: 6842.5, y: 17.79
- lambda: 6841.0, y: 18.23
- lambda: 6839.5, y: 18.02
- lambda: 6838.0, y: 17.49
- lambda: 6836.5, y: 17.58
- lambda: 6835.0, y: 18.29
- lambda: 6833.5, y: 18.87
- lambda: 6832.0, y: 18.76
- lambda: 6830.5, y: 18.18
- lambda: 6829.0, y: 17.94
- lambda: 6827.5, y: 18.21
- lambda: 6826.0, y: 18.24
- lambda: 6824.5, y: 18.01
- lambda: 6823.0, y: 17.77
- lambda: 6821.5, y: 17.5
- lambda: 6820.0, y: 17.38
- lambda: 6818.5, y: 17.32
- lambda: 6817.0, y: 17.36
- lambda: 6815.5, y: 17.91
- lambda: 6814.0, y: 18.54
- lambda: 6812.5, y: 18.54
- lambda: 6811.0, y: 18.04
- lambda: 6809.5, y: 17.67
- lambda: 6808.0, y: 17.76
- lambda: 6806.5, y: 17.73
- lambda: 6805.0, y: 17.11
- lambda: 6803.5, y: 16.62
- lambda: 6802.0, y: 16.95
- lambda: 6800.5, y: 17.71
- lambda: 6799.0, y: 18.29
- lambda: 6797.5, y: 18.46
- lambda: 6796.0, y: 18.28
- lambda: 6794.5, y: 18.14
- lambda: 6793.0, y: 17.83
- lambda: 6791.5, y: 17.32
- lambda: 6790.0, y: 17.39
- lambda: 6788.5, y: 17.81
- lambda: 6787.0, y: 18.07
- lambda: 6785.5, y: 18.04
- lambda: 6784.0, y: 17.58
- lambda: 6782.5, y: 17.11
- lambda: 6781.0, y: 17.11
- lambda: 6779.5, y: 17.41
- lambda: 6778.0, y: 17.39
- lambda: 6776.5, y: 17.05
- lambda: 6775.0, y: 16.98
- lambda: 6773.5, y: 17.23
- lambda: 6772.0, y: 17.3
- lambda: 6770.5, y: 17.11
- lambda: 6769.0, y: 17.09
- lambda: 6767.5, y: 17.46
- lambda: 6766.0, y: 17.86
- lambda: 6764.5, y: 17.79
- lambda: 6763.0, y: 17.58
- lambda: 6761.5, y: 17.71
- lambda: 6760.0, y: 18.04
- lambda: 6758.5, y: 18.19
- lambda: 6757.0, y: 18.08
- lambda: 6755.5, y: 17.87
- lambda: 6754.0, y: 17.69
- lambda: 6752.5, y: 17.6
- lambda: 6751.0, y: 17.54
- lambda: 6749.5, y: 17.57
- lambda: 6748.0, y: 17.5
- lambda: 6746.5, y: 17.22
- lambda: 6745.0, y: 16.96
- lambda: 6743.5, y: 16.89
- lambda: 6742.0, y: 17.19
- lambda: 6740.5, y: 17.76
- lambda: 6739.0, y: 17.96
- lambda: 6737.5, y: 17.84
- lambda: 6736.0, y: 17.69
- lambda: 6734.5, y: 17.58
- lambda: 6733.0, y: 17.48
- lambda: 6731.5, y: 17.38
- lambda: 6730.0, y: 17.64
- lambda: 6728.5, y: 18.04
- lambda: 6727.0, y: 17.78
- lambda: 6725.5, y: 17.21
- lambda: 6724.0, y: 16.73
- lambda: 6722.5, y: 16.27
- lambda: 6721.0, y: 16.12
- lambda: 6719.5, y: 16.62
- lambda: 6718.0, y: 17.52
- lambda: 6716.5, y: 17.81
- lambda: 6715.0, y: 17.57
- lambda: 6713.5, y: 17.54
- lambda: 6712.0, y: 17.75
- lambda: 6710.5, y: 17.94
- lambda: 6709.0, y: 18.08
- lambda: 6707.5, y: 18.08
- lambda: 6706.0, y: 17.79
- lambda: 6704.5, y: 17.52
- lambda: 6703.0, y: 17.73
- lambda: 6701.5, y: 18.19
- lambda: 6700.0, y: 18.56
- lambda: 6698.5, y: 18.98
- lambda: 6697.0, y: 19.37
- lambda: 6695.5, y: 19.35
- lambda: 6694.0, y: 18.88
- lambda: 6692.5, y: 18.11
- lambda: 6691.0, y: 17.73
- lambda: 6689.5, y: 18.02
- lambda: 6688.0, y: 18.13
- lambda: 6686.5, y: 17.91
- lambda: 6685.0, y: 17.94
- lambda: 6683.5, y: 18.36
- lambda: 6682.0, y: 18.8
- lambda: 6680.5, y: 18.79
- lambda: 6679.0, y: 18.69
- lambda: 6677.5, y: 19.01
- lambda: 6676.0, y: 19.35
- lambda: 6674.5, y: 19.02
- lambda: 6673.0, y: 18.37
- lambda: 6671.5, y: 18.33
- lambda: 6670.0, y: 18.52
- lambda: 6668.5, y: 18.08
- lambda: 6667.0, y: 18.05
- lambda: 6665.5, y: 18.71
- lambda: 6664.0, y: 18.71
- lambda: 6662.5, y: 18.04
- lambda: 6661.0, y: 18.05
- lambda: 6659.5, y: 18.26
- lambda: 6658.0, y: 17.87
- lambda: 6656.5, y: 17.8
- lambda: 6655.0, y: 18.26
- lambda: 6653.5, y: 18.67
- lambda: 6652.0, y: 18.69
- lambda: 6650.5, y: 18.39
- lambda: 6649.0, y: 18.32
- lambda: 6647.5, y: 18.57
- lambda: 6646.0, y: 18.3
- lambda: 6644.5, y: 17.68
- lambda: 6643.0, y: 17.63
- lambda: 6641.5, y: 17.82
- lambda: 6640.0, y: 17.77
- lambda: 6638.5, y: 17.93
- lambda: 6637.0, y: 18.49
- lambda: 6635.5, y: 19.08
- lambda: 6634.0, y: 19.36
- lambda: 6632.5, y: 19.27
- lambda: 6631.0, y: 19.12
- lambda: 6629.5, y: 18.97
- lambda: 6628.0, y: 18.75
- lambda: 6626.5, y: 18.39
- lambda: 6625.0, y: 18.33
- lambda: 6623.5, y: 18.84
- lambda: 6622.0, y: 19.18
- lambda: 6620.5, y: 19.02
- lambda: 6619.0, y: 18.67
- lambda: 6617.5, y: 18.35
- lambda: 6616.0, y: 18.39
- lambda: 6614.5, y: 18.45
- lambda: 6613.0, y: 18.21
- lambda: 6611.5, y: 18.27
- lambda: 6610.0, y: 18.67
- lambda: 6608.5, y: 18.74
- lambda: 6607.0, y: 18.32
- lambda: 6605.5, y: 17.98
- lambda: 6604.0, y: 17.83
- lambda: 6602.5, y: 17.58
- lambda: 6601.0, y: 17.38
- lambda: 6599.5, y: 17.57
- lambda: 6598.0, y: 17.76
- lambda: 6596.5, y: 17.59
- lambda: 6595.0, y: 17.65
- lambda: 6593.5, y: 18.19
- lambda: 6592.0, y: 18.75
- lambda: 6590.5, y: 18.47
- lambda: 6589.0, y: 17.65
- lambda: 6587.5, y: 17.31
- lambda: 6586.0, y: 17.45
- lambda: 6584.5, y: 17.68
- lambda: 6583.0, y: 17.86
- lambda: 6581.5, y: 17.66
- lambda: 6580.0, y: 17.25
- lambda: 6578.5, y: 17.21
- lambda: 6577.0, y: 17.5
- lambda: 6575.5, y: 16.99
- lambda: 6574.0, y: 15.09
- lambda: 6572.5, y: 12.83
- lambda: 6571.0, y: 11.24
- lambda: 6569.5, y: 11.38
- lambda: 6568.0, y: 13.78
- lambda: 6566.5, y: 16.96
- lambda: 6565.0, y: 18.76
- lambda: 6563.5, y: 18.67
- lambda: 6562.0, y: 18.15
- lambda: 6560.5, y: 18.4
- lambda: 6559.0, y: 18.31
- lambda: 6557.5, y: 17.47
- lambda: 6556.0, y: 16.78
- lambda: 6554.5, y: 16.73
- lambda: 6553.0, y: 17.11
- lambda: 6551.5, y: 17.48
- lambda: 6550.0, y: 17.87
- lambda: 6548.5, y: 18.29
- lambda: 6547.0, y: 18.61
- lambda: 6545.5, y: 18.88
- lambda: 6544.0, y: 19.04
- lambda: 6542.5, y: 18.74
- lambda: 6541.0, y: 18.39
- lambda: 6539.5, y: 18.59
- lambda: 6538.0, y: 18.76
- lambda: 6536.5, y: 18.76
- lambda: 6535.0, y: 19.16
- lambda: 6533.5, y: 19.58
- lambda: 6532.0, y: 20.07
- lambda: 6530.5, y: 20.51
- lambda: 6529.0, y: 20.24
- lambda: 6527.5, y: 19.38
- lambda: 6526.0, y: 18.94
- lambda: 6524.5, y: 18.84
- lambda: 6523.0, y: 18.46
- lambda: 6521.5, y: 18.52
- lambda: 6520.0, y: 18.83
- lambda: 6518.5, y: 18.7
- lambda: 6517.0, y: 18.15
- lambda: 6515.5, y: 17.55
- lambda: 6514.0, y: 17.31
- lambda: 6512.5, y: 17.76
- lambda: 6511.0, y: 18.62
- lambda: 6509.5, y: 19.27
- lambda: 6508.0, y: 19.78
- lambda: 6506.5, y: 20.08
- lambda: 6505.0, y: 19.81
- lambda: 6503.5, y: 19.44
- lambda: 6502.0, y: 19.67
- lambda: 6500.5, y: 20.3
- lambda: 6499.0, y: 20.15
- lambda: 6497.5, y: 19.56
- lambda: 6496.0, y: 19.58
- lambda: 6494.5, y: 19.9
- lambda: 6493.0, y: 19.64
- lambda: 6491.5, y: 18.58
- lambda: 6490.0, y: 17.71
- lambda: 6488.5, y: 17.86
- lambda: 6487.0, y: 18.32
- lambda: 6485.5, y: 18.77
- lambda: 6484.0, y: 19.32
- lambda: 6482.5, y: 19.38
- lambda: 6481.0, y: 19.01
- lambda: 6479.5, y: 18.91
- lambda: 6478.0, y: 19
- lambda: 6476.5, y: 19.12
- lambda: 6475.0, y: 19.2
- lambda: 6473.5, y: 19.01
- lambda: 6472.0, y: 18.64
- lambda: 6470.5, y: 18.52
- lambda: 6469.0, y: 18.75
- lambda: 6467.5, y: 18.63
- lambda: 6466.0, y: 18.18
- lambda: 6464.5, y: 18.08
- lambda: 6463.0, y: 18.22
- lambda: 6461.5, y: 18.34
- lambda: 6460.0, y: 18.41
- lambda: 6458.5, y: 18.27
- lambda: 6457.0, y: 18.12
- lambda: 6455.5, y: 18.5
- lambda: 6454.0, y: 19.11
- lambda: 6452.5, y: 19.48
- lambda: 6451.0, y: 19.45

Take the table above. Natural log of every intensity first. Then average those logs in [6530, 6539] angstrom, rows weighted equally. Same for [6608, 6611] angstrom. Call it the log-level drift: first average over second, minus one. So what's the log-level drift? 0.01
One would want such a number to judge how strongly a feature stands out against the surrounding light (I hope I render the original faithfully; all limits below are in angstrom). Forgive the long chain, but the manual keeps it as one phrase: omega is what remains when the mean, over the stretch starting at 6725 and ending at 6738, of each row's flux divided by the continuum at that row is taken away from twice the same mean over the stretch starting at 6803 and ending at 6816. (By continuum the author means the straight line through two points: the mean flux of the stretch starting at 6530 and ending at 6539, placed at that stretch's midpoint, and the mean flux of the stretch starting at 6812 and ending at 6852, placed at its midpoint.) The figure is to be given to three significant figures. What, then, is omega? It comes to 1.02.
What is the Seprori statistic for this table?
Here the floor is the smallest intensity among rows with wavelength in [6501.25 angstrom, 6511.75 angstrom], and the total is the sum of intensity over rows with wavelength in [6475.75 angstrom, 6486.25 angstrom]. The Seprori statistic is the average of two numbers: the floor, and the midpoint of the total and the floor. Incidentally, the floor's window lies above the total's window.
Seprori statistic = 47.3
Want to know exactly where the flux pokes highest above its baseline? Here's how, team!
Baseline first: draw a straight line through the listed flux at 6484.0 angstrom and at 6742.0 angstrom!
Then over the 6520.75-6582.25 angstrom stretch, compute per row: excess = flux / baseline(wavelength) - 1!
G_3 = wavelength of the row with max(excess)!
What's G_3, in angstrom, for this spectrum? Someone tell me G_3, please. 6530.5 angstrom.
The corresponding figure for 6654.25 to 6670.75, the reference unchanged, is 6665.5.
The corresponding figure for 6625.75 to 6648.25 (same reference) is 6634.0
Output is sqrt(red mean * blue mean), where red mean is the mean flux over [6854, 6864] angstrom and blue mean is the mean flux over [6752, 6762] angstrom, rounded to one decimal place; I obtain 17.4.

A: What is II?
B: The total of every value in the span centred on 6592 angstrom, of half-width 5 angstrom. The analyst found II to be 126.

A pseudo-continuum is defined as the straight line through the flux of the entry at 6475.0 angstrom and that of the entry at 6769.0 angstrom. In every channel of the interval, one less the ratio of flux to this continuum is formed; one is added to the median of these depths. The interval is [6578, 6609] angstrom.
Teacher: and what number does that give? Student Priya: 1.039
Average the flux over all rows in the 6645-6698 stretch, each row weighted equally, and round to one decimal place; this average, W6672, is 18.4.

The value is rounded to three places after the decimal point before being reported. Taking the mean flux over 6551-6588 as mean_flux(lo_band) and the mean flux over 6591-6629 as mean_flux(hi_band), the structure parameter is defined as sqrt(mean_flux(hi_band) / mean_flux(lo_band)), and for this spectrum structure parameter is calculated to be 1.048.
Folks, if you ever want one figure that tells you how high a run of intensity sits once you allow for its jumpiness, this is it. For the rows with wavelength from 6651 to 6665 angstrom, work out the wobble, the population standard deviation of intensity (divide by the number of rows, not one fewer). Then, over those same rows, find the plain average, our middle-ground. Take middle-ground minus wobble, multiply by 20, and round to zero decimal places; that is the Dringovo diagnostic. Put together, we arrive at 359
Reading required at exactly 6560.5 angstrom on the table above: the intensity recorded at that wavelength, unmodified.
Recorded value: 18.4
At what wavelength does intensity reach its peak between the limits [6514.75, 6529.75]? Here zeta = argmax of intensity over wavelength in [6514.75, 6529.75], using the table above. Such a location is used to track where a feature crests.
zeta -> 6529.0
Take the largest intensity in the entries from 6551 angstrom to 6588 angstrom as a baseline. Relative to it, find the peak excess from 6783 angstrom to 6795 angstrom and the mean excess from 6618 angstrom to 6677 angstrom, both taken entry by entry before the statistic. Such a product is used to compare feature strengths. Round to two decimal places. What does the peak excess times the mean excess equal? 0.17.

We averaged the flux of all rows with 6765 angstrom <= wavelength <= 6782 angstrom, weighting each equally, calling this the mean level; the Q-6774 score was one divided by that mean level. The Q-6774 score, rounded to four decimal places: 0.0579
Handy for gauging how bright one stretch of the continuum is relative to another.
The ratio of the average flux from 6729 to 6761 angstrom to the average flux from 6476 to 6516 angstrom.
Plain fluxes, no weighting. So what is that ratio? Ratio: 0.92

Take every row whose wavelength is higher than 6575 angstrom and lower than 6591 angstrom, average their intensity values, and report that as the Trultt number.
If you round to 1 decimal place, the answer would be 17.5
